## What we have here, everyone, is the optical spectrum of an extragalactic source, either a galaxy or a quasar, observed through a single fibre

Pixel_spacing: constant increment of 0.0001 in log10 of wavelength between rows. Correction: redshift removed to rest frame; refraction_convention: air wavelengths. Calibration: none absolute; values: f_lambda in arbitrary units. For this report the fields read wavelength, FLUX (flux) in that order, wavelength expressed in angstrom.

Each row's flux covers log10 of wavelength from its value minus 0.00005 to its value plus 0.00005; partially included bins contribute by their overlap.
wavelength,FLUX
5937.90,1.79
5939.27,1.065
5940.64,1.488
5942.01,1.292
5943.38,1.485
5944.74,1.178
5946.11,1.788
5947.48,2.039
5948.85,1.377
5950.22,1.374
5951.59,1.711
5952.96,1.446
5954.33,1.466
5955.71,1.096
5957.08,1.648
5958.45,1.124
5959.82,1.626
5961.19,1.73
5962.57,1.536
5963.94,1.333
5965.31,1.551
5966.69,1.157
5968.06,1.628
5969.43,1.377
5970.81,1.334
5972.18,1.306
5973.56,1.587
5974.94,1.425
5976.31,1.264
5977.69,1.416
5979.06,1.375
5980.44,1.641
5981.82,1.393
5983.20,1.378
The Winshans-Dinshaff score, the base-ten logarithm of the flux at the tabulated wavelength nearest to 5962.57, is 0.186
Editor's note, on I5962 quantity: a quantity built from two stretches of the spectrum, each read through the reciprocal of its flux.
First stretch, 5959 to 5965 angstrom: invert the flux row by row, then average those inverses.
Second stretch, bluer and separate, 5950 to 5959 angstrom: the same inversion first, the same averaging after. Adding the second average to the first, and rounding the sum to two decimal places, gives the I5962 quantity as 1.38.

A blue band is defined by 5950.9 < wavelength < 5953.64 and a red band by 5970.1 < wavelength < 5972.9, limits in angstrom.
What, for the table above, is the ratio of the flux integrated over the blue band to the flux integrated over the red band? 1.2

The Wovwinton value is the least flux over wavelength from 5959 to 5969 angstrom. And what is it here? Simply 1.157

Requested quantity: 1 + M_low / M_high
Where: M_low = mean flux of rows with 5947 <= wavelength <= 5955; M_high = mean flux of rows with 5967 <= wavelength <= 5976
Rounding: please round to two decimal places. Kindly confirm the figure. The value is 2.09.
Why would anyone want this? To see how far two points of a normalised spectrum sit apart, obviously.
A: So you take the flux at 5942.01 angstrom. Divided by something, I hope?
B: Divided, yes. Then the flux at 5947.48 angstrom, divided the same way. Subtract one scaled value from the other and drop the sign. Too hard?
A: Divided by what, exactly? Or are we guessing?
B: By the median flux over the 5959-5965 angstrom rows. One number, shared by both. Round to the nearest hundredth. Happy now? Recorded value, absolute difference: 0.47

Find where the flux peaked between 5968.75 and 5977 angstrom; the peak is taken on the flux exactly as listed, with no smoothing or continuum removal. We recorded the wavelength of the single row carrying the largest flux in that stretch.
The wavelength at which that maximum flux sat 5973.56 angstrom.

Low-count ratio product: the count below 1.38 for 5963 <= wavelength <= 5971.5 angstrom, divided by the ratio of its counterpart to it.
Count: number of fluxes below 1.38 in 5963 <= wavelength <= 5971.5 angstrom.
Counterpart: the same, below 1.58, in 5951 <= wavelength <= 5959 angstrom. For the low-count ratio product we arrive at 4.0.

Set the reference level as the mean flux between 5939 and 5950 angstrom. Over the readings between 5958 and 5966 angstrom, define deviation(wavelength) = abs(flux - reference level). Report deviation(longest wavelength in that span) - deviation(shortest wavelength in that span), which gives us -0.3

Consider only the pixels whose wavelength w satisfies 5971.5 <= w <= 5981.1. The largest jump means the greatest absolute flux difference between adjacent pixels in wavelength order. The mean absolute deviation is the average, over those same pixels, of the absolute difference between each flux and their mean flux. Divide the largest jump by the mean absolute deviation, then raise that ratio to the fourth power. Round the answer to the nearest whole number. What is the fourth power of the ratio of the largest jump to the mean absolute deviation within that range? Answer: 52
